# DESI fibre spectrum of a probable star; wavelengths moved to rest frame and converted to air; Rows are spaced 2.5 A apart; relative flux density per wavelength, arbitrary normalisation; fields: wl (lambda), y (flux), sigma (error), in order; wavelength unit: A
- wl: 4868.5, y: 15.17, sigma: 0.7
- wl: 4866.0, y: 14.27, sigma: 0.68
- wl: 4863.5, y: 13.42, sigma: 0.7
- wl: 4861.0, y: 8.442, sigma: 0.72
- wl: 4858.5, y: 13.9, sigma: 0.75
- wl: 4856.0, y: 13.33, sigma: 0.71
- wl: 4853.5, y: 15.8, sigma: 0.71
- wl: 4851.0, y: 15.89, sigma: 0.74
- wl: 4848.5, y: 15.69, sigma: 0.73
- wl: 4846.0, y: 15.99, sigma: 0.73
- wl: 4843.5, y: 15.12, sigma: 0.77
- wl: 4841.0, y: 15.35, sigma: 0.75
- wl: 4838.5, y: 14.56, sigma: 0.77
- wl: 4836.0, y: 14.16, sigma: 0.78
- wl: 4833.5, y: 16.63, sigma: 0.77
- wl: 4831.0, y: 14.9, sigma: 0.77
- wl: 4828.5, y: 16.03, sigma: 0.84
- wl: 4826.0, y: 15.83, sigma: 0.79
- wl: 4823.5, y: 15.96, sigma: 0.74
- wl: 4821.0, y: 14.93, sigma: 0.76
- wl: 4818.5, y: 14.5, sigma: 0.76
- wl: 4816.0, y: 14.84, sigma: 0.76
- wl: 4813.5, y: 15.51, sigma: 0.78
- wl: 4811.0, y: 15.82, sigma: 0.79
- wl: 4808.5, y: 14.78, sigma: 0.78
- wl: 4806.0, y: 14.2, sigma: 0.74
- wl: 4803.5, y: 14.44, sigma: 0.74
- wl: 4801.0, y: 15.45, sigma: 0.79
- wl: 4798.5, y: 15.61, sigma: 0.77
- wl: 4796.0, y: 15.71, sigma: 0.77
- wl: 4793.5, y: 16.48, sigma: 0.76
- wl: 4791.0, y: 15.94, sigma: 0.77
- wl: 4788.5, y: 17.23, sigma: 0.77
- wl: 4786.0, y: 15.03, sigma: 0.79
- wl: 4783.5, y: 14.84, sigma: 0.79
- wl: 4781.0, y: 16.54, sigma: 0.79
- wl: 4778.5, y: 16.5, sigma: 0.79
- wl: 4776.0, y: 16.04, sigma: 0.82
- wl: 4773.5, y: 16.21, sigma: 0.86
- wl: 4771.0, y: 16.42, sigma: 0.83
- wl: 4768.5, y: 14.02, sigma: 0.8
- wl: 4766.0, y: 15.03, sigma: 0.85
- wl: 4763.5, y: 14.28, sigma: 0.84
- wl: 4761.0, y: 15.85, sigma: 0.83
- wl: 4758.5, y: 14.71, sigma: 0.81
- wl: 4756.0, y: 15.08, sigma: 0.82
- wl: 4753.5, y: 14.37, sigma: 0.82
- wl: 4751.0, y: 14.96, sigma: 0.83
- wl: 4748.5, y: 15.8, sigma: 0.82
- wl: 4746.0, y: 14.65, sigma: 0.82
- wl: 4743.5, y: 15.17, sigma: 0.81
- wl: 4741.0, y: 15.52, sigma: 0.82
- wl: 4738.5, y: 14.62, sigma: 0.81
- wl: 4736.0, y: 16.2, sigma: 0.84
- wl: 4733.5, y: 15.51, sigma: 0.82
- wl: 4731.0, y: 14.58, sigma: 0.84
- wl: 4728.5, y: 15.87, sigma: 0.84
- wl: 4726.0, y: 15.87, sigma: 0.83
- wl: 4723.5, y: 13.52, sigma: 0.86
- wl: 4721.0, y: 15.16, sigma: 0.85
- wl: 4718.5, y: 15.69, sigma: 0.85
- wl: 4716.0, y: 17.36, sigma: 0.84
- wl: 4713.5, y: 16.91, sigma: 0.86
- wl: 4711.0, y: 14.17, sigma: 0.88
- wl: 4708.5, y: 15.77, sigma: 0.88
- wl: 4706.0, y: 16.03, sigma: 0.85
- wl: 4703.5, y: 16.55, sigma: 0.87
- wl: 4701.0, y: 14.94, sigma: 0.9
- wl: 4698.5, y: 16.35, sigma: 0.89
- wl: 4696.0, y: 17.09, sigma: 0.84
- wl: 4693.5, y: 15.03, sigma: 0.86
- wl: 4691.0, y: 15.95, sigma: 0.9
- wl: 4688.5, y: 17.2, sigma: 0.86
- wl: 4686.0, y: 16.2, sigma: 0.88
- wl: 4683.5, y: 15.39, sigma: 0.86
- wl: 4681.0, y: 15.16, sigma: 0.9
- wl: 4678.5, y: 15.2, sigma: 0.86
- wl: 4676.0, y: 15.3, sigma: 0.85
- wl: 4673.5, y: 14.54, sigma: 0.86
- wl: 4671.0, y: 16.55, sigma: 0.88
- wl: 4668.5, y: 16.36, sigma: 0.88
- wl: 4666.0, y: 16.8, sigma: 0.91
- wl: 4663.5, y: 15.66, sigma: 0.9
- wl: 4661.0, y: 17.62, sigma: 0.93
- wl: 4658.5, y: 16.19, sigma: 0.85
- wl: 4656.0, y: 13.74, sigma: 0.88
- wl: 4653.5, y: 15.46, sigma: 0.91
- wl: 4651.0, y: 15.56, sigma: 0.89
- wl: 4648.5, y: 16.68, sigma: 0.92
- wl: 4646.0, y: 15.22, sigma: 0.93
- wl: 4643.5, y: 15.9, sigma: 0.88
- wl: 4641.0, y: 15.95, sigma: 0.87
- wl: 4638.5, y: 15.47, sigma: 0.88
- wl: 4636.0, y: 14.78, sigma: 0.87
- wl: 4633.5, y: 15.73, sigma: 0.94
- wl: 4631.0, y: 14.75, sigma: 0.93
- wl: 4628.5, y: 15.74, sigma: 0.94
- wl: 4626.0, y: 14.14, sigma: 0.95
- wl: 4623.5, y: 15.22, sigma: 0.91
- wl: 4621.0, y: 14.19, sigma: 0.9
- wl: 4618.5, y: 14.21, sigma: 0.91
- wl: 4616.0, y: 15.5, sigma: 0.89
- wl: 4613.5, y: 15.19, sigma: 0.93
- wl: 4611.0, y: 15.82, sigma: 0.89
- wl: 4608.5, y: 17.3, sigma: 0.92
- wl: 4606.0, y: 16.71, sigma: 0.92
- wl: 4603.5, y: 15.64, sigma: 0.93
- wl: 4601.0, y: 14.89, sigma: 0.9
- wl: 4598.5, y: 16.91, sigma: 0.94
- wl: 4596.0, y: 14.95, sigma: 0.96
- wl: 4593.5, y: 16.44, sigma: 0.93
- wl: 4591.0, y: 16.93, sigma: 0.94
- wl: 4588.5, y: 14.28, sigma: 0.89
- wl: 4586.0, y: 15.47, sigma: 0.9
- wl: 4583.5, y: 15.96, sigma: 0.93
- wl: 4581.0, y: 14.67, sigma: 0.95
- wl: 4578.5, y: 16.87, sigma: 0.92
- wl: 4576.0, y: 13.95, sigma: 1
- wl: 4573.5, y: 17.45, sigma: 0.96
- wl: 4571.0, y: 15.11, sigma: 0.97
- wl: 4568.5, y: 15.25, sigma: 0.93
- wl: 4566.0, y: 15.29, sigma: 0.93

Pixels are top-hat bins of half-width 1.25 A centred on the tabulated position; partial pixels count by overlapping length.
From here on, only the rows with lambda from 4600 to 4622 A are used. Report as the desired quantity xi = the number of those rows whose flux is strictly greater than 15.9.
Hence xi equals 2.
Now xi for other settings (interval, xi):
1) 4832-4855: 2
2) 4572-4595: 5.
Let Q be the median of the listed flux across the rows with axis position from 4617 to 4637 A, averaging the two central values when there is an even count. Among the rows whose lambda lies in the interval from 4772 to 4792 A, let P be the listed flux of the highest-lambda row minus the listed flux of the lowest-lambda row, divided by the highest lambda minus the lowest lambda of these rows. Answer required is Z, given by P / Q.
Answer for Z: -0.001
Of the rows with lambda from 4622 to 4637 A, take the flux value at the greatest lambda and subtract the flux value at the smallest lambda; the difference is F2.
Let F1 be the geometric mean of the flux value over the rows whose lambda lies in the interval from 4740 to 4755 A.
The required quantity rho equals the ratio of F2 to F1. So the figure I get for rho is -0.029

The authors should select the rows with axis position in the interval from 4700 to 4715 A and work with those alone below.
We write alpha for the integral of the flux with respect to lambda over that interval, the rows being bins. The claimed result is 237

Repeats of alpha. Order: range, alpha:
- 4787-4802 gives 241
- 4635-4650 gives 235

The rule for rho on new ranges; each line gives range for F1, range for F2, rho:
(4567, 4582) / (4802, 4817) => 0.026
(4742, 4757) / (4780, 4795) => -0.004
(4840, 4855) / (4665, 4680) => -0.102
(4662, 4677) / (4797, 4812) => 0.013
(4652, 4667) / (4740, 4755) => -0.072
